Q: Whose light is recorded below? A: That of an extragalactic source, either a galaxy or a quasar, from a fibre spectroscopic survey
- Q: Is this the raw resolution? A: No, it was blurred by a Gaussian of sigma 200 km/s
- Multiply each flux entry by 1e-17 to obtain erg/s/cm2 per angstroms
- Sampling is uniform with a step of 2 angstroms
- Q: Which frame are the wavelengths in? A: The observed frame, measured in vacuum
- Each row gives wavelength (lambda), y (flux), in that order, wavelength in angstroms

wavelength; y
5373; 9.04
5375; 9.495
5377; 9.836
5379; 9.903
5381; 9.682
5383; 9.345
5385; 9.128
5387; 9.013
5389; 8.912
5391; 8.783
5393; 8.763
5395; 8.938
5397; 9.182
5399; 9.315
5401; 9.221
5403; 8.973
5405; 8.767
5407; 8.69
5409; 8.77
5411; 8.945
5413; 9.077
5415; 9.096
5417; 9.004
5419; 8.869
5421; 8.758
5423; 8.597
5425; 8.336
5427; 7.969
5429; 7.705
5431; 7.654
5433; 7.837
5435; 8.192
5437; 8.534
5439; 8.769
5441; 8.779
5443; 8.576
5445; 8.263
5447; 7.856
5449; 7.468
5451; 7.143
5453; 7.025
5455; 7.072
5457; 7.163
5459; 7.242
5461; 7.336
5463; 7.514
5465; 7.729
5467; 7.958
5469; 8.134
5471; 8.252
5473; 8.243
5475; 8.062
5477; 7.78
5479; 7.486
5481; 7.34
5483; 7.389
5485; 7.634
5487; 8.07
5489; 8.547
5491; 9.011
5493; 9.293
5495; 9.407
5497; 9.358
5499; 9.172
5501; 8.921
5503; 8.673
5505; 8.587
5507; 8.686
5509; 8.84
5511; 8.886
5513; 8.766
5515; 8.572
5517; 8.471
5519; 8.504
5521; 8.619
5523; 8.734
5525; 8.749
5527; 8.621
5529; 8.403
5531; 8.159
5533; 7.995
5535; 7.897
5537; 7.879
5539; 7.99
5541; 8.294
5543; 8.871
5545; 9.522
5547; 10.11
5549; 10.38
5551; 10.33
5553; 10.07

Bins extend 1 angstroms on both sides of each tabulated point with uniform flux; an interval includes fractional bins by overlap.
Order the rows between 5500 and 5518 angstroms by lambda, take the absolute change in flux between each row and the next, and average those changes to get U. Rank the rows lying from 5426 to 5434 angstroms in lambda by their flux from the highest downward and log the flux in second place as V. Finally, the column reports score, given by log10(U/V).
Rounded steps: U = 0.13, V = 7.837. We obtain -1.78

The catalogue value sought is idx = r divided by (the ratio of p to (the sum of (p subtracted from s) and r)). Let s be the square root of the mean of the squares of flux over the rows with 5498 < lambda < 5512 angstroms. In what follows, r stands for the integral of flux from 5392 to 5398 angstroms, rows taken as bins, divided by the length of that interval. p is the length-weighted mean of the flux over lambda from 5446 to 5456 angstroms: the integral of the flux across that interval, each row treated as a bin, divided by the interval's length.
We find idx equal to 12.8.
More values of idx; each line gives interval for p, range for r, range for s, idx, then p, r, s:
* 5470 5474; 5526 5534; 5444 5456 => 7.6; 8.2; 8.3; 7.5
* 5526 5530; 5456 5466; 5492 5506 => 6.9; 8.5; 7.4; 9.1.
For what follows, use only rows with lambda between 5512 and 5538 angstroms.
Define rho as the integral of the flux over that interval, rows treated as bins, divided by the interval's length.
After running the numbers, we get 8.41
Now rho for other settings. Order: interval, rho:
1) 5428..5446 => 8.26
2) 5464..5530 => 8.45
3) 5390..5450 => 8.59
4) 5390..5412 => 8.94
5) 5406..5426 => 8.81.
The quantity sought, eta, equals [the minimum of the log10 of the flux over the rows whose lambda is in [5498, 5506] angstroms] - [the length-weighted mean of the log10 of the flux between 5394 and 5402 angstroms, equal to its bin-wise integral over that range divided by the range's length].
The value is -0.03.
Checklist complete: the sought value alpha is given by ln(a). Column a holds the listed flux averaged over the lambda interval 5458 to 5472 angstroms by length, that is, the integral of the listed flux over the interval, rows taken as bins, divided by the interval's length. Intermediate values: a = 7.74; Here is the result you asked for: 2.046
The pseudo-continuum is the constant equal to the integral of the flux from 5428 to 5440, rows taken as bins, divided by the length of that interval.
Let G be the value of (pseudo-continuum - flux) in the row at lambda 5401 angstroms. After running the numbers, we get -1.1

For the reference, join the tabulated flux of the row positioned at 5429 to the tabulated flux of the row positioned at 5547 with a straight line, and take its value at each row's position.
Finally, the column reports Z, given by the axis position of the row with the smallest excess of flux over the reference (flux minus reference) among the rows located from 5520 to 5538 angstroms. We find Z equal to 5537 angstroms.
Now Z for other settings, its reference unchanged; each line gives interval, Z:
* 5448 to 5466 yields 5453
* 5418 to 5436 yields 5431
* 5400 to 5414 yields 5407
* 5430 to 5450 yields 5449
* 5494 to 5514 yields 5505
